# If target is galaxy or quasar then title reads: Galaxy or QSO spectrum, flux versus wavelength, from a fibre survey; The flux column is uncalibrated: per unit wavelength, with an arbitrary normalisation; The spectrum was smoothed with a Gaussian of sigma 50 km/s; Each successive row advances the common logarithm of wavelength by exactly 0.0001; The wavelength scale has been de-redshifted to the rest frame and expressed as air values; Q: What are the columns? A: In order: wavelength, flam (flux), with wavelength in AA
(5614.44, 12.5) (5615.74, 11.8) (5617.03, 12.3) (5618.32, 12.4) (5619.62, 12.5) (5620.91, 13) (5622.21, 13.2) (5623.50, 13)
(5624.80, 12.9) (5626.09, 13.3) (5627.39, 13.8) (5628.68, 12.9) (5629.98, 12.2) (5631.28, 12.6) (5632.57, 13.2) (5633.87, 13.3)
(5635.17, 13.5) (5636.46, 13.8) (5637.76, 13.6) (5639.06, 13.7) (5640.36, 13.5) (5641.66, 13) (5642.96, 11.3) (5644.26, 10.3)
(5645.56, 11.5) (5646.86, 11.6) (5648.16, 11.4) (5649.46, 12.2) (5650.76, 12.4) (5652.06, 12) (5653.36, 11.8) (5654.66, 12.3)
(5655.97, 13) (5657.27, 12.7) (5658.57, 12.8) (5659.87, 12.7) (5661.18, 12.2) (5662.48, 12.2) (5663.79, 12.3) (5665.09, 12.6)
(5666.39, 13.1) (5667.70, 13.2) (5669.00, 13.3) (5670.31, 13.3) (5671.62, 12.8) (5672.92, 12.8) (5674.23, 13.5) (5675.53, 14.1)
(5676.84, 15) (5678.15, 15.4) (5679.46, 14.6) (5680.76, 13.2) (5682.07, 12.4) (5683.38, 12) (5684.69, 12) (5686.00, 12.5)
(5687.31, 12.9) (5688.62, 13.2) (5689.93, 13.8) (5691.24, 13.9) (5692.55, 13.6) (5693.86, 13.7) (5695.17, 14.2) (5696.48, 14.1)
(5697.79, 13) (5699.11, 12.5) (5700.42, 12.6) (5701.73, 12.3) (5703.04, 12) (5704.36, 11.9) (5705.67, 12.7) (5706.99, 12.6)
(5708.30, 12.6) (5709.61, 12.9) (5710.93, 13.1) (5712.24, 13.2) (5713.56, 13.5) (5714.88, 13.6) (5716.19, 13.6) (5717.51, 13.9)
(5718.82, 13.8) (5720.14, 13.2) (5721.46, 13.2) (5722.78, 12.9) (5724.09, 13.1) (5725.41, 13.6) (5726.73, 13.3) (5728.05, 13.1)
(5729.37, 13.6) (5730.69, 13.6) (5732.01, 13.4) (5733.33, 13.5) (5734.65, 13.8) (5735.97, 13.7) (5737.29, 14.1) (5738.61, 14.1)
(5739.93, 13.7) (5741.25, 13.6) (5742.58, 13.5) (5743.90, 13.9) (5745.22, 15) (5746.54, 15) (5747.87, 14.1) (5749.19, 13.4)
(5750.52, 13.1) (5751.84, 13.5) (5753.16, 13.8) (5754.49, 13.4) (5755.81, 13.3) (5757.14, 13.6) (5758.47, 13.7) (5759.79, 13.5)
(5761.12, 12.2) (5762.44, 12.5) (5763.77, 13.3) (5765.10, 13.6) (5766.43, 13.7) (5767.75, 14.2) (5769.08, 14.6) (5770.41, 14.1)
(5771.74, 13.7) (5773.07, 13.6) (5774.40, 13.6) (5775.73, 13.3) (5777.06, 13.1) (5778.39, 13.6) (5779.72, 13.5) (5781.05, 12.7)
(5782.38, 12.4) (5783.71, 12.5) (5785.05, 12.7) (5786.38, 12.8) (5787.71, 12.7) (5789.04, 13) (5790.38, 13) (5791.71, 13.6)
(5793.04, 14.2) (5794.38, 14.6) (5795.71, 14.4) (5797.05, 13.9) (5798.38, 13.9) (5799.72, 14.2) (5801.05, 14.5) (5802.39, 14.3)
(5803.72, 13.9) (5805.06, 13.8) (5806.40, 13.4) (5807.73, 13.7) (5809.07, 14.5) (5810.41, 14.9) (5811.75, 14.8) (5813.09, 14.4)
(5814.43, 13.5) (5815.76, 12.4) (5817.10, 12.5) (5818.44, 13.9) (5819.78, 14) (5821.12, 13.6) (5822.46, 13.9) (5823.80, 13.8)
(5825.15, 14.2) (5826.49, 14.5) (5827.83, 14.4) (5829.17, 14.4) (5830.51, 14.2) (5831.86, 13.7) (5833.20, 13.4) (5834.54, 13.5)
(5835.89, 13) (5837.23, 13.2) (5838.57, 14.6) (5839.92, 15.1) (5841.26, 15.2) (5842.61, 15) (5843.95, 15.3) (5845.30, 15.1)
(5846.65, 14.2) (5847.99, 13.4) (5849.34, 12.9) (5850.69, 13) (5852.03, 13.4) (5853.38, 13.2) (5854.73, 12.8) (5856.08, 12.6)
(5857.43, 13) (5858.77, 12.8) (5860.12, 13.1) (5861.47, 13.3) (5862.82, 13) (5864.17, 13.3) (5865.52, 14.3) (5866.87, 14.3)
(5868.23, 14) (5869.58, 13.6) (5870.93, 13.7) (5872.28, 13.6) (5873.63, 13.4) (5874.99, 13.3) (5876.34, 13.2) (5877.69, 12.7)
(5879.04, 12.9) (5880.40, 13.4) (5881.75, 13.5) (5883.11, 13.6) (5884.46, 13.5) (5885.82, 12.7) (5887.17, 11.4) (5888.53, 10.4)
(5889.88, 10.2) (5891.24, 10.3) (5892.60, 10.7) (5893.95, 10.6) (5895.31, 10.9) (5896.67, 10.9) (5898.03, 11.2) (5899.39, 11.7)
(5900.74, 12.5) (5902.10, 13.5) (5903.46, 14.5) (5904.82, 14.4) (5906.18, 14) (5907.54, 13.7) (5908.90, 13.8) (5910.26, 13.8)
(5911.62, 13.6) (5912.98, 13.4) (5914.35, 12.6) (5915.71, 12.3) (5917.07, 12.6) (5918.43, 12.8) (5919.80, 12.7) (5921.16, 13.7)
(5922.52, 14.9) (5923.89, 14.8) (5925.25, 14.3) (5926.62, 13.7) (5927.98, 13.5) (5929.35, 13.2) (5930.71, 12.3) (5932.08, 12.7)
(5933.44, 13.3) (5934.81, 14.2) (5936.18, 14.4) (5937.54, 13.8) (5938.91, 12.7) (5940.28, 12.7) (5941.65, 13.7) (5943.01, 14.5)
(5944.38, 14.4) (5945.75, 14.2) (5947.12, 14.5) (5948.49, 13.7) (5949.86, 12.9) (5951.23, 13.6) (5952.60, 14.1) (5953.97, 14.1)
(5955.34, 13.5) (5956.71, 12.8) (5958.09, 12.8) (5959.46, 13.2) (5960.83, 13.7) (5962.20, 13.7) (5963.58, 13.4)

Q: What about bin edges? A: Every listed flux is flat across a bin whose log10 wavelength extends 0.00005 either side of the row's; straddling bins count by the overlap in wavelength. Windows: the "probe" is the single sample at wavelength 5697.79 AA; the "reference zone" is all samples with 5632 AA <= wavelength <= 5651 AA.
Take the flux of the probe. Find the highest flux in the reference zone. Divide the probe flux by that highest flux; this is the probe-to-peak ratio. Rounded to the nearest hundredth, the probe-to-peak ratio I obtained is 0.94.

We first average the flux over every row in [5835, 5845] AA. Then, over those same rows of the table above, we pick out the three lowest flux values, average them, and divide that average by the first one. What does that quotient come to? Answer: 0.94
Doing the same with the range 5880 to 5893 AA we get 0.86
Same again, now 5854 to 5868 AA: 0.96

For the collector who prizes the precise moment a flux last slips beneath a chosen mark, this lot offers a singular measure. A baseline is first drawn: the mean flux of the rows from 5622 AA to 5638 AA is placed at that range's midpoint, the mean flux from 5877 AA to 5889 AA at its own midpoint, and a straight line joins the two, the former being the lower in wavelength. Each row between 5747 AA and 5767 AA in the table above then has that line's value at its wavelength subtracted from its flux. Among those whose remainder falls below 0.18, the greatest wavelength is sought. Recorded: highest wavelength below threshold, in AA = 5762.44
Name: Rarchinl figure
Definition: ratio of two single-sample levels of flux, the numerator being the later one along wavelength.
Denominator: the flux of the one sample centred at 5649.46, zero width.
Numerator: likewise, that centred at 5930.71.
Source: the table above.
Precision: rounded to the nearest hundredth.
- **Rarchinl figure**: 1.01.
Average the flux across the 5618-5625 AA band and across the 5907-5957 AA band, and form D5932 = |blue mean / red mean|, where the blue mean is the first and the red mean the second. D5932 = 0.95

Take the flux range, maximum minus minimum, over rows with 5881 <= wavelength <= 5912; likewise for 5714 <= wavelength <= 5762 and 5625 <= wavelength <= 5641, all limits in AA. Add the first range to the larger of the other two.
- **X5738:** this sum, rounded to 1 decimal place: 7.1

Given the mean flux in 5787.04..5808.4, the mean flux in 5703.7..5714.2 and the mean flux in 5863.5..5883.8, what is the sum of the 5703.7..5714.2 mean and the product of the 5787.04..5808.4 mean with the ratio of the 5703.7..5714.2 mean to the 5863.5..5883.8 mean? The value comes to 25.9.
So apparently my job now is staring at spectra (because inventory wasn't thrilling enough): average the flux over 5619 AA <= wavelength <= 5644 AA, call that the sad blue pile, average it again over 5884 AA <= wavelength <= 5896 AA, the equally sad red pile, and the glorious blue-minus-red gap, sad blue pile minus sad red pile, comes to 1.9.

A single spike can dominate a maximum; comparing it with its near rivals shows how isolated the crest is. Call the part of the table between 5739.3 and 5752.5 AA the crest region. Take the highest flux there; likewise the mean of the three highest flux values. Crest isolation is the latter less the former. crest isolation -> -0.3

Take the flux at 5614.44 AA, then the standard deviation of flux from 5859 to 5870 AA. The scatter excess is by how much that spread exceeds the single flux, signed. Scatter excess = -12.0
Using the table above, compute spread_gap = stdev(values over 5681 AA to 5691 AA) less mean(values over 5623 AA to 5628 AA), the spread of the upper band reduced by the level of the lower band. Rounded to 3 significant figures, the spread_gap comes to -12.6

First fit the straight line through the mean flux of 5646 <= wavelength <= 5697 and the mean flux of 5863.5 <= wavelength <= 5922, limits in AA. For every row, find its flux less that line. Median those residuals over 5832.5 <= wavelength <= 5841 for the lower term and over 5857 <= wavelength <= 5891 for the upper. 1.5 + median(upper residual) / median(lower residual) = 2.28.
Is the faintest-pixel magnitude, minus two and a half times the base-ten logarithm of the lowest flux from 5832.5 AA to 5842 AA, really -2.785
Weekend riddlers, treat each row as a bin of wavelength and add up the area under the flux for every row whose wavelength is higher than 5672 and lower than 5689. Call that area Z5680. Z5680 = 227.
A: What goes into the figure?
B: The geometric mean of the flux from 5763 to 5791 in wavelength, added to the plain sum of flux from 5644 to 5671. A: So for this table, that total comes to 272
